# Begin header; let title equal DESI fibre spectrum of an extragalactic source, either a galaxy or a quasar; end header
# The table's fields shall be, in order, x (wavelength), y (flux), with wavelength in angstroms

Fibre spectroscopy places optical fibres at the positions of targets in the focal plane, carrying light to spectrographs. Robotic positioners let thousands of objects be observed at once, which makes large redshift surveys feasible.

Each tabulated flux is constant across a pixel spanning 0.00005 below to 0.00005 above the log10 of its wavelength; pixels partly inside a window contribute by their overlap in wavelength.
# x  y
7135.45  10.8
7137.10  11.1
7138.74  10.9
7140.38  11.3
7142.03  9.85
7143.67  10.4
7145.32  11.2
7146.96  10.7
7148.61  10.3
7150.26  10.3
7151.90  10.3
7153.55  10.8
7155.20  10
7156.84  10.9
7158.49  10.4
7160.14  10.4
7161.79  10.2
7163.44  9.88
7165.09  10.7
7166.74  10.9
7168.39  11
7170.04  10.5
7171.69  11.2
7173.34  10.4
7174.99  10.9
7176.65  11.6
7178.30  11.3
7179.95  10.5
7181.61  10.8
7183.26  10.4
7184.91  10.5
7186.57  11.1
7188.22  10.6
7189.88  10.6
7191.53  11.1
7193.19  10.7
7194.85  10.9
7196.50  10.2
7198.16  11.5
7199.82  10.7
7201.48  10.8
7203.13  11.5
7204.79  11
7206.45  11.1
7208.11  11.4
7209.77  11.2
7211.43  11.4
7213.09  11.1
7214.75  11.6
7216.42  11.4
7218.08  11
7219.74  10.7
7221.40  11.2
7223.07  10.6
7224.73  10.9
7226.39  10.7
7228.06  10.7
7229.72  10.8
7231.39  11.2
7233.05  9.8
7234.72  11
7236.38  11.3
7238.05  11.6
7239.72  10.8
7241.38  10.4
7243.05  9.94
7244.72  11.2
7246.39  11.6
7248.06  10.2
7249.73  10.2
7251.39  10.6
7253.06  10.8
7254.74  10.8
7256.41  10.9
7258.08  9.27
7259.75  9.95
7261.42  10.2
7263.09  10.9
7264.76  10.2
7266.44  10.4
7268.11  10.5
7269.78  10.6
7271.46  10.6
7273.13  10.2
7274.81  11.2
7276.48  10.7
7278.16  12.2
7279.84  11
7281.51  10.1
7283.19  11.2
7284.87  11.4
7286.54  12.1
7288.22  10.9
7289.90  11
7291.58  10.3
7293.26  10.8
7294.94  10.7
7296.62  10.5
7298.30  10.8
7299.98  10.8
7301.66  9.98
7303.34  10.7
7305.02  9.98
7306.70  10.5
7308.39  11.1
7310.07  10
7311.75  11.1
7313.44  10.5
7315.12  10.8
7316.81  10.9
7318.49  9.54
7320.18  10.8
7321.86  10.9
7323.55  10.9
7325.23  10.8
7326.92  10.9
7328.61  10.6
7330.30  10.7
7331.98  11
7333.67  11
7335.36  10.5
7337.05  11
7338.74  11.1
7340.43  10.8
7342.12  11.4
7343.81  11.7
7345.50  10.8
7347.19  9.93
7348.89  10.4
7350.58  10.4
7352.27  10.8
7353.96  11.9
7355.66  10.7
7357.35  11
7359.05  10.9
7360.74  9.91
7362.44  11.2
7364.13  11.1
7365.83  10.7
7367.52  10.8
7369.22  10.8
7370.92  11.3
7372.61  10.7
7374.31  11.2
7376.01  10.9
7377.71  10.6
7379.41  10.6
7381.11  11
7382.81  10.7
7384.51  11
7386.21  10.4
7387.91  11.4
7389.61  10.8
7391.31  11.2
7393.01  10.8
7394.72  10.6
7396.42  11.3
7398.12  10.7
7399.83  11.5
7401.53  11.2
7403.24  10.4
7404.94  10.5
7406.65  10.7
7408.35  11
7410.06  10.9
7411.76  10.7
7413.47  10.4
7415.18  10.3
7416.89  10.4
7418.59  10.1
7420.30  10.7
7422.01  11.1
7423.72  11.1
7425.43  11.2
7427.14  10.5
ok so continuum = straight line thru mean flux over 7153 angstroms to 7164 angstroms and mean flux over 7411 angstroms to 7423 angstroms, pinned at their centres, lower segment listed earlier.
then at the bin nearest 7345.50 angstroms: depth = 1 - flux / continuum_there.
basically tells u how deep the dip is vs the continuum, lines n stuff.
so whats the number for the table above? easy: -0.03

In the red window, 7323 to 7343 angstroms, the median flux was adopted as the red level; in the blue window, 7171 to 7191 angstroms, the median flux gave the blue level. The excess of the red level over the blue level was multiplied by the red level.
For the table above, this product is 2.2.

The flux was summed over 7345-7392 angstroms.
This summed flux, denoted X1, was 303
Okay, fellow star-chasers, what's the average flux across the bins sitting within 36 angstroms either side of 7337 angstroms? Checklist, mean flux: 10.8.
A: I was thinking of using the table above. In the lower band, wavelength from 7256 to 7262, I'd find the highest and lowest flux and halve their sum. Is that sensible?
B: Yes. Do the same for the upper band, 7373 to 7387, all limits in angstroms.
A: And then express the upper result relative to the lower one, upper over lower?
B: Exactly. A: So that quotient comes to 1.071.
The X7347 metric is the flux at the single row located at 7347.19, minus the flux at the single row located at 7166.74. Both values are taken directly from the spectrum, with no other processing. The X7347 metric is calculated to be -1.0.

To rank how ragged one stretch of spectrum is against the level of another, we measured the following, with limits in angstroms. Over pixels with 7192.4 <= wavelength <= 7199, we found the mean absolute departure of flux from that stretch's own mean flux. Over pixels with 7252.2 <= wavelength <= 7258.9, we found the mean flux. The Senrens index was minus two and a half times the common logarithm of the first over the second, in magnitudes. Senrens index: 3.6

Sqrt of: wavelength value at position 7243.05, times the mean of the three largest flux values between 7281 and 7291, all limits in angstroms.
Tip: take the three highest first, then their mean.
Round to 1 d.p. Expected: 10.7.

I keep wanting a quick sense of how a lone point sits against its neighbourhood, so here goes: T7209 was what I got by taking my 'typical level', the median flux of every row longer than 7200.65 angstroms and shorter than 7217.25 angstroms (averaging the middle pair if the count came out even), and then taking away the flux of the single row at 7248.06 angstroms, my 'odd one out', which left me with 1.1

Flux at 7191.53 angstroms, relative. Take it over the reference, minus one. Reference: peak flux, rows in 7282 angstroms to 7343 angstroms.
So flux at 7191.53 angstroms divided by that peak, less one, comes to -0.083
